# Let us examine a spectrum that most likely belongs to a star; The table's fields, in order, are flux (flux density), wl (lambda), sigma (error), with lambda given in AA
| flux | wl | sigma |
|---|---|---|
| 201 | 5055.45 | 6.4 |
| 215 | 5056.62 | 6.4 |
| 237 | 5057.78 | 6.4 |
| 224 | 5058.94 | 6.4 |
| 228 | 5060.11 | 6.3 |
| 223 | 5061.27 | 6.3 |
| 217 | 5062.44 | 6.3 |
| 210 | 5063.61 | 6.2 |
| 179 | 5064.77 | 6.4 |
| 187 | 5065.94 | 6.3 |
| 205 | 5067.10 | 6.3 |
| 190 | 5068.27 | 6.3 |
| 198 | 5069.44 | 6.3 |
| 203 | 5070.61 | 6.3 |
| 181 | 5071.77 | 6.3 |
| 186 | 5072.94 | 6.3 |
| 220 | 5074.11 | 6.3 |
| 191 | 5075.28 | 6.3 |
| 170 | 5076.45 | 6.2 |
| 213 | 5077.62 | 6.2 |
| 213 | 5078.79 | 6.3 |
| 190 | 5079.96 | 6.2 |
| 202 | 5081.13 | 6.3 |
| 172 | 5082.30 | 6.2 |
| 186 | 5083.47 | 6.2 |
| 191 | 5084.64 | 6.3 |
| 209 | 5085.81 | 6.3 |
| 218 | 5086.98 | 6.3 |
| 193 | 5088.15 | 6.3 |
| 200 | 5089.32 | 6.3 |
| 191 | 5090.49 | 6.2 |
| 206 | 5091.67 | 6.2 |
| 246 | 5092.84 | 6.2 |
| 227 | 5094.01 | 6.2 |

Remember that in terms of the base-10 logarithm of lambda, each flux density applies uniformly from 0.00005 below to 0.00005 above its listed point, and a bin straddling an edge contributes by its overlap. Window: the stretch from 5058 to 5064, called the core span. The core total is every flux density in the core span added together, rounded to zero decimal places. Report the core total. 1102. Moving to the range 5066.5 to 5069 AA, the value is 395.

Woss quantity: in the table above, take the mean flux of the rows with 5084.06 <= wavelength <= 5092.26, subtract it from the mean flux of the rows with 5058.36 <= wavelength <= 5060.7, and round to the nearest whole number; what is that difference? 25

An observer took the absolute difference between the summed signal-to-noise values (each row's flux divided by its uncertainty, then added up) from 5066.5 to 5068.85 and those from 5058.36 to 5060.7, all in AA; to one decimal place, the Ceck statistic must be 8.5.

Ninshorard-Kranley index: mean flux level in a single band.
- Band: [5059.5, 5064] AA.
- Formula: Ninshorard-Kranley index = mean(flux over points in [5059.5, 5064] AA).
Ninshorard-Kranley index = 220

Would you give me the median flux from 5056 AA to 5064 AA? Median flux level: 223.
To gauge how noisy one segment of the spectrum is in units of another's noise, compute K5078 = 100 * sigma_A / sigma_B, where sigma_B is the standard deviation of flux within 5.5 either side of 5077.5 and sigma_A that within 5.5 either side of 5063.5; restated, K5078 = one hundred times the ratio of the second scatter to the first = 100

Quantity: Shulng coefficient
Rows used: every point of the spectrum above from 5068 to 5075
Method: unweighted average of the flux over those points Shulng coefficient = 196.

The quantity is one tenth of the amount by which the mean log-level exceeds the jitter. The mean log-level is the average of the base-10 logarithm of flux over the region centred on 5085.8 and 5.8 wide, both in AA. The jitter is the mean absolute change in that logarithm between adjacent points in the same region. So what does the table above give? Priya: 0.227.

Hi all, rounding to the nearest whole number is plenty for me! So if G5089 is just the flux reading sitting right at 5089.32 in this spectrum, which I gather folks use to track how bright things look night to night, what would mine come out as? 200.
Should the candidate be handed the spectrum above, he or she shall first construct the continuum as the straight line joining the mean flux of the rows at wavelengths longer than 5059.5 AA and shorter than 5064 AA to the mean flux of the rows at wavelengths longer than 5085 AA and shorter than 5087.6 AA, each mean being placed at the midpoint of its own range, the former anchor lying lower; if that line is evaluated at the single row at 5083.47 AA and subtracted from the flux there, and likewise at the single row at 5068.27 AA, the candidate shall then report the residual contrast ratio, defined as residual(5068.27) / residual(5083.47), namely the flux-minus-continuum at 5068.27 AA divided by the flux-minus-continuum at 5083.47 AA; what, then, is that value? 1.0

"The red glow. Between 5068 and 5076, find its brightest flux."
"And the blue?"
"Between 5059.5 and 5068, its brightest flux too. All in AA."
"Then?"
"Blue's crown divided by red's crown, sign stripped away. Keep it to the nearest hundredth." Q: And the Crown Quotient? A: 1.04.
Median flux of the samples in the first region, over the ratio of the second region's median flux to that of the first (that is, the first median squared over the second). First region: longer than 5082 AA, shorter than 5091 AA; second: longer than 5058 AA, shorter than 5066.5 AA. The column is 170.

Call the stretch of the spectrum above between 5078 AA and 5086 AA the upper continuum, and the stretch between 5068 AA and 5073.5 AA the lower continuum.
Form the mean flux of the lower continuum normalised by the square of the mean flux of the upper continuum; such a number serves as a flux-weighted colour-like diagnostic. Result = 0.0051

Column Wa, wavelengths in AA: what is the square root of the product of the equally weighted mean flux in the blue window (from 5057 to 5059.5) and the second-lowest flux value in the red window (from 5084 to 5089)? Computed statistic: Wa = 211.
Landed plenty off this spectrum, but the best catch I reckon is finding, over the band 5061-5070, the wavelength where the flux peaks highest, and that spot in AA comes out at 5061.27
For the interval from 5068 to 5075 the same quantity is 5074.11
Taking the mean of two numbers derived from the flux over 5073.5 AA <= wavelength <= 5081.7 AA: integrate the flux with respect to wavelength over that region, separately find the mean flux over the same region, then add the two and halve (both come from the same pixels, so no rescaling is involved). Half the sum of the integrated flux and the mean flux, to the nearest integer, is 918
